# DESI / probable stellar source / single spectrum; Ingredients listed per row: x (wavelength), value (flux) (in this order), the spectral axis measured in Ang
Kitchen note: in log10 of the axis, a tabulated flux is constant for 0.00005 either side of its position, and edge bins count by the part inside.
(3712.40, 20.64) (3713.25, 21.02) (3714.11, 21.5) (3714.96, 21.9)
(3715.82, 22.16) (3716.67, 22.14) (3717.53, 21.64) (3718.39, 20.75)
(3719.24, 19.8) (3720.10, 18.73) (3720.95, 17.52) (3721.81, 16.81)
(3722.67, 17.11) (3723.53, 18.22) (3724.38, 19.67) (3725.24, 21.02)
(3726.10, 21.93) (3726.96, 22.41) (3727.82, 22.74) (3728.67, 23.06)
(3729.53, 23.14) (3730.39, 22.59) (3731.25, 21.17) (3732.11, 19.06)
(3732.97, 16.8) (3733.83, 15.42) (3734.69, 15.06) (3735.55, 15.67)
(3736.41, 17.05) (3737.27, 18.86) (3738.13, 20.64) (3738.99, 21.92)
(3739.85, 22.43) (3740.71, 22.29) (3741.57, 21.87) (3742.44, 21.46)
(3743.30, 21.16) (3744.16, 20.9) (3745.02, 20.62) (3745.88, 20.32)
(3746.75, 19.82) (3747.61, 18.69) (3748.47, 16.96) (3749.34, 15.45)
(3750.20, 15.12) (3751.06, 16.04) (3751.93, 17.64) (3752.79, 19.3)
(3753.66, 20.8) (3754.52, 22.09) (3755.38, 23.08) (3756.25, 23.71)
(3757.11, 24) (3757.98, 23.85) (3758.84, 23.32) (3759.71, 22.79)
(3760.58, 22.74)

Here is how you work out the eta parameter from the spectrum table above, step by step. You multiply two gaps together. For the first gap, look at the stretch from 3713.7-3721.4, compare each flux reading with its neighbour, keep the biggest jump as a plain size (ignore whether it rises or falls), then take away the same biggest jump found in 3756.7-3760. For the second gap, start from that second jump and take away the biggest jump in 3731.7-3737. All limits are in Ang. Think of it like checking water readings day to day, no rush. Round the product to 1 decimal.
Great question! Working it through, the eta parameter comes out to -1.2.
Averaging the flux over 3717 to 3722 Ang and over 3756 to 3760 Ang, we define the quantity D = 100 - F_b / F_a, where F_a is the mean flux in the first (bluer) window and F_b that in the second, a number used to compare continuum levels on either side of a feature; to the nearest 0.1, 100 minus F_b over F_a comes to 98.8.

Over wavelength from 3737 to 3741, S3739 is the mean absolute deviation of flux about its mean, 1.18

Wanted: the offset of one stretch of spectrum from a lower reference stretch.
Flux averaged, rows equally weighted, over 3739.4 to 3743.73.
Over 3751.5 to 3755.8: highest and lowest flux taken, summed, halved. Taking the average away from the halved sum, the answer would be -1.5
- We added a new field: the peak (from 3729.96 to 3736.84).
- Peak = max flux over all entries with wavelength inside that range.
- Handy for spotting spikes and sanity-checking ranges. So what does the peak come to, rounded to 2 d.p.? 22.59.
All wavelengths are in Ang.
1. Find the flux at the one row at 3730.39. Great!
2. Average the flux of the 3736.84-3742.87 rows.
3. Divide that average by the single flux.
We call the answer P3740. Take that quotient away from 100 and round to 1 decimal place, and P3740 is 99.1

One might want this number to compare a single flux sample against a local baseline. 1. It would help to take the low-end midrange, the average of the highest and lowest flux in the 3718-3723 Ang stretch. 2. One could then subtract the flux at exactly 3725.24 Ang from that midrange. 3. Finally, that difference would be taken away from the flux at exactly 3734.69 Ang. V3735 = 17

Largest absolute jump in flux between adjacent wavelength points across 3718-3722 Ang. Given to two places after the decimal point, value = 1.21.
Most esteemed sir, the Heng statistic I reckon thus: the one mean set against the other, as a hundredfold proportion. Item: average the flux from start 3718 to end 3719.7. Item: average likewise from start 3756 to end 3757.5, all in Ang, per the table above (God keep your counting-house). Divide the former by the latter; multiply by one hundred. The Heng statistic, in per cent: 85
